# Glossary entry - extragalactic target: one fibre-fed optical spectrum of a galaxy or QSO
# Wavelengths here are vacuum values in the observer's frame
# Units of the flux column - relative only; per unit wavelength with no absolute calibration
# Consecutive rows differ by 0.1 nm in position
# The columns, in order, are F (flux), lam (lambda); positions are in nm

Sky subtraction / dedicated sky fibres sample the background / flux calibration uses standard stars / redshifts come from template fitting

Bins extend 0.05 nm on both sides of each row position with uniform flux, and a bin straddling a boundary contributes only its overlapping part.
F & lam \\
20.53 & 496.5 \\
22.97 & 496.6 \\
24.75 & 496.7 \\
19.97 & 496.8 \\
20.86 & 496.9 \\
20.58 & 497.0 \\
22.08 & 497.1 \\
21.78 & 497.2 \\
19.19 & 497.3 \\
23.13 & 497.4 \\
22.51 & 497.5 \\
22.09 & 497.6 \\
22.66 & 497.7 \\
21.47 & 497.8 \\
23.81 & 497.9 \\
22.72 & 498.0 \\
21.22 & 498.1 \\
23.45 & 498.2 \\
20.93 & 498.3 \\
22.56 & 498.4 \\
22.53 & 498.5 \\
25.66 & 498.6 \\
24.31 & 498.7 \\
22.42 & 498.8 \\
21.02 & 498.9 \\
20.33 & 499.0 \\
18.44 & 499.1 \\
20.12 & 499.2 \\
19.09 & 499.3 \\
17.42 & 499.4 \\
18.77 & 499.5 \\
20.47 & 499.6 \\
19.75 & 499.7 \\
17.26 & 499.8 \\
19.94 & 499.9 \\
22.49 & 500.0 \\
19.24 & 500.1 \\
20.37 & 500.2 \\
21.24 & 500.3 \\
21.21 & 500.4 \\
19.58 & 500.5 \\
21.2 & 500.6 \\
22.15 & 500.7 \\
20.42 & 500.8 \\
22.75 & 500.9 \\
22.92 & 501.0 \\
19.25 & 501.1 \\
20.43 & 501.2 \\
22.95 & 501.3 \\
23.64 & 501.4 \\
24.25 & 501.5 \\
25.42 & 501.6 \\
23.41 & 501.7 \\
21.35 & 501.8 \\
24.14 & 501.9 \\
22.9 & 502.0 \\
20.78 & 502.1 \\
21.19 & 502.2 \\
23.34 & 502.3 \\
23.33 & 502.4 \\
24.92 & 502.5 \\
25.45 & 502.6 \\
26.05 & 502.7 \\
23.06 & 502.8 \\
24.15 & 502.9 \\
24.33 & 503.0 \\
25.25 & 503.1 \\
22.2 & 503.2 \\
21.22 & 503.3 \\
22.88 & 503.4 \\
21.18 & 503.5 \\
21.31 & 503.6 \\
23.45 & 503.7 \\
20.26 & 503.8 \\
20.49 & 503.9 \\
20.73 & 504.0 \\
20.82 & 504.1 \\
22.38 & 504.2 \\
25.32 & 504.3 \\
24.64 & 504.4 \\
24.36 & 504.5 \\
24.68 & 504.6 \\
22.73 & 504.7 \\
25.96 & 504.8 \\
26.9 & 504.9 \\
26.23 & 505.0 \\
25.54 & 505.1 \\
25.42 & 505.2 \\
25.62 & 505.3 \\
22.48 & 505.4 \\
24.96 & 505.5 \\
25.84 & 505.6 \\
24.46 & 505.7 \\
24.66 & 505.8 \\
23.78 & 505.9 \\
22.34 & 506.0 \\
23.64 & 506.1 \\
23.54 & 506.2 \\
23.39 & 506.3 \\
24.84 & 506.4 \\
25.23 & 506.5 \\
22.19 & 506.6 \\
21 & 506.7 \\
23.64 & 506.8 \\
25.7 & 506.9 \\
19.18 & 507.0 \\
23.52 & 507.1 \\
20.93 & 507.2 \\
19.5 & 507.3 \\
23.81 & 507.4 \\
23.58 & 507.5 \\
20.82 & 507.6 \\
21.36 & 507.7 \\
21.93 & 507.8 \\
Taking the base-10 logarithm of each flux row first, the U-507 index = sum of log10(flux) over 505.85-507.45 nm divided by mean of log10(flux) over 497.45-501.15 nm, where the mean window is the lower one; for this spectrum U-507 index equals 16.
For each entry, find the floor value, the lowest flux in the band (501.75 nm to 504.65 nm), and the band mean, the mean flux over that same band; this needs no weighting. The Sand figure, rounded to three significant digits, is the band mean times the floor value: 465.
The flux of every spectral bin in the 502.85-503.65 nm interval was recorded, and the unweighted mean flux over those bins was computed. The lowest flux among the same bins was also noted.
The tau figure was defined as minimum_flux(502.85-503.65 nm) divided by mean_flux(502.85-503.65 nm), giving 0.928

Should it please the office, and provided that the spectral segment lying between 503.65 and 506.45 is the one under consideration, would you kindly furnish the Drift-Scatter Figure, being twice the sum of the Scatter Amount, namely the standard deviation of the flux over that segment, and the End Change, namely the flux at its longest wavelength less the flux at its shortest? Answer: 6.4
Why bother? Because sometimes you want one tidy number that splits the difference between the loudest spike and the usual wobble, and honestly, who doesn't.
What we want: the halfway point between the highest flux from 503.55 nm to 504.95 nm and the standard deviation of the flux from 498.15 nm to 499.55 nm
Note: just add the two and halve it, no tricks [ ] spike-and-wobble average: 14.6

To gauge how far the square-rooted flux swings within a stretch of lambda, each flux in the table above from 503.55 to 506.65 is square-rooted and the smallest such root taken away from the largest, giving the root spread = 0.7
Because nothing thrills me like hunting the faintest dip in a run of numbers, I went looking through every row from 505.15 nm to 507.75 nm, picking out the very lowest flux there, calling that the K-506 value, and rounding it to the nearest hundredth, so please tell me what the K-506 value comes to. 19.18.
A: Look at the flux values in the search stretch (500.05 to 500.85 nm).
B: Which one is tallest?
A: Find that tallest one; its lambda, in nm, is 500.7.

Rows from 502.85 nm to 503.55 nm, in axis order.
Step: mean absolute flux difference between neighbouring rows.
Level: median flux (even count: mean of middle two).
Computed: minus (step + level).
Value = -24.3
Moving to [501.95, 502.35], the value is -23.6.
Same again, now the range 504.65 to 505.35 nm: -26.6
